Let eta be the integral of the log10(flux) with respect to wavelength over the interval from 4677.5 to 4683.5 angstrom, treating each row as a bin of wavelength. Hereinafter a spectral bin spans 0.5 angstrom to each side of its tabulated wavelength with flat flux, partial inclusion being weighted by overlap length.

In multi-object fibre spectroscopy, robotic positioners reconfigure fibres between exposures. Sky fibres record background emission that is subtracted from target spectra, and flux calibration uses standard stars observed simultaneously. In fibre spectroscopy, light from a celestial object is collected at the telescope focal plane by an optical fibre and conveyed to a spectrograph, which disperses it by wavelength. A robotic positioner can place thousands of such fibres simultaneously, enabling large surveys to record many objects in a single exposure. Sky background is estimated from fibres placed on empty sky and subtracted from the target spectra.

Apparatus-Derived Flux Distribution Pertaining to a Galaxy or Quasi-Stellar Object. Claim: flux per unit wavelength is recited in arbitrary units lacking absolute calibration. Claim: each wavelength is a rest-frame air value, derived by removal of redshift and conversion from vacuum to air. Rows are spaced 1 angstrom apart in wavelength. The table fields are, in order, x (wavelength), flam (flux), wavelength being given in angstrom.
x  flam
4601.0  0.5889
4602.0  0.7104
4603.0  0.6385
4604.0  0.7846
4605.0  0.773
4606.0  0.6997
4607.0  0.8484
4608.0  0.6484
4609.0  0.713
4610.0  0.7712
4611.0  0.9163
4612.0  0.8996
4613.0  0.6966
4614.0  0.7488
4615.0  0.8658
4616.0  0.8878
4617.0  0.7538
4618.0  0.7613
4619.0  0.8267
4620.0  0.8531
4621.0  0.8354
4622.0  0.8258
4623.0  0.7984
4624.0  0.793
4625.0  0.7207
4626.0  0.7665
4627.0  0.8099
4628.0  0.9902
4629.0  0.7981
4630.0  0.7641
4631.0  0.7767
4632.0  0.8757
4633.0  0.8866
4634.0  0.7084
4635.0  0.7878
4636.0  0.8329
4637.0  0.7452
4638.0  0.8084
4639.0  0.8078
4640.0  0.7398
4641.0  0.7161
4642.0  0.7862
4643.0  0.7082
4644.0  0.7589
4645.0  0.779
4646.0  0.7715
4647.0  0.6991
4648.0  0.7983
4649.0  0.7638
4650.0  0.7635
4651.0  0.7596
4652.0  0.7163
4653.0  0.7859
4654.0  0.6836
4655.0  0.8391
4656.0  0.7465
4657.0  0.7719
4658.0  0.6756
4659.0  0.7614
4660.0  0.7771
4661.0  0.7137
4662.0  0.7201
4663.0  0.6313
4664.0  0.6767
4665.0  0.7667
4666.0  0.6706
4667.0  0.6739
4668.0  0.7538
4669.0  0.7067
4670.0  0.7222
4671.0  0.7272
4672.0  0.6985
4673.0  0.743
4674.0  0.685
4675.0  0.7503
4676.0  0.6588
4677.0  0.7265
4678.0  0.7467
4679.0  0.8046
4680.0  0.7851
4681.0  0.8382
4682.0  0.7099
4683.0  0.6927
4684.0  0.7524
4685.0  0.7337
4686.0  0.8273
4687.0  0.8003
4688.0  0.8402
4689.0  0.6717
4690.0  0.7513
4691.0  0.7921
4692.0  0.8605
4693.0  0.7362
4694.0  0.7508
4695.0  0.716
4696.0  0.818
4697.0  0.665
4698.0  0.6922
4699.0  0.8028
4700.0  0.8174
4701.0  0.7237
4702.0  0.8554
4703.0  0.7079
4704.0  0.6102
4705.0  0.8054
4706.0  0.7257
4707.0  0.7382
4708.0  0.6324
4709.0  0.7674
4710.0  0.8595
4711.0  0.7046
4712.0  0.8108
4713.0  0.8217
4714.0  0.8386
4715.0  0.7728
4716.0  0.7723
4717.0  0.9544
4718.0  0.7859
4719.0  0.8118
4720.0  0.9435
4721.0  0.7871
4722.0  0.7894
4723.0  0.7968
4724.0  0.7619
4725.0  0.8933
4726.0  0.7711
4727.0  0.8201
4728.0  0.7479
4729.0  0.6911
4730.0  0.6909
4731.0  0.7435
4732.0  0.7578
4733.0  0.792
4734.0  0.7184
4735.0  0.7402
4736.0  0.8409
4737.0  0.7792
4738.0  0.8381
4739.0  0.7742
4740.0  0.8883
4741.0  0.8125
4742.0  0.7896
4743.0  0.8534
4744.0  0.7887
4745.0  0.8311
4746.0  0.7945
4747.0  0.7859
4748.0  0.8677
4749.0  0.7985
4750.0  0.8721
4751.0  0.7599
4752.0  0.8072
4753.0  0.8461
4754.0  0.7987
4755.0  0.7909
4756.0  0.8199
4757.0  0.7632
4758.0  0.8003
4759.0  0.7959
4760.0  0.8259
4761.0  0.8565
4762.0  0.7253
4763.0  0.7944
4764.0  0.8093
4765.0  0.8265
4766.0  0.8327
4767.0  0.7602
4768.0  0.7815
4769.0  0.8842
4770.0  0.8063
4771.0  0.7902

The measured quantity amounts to -0.711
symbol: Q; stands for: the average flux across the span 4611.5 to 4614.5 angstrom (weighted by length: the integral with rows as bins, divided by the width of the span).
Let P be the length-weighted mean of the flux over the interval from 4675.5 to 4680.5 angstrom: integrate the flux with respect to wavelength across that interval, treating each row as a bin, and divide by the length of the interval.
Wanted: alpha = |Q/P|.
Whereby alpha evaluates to 1.05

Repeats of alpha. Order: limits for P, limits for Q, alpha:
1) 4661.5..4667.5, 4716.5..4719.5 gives 1.23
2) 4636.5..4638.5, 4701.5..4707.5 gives 0.95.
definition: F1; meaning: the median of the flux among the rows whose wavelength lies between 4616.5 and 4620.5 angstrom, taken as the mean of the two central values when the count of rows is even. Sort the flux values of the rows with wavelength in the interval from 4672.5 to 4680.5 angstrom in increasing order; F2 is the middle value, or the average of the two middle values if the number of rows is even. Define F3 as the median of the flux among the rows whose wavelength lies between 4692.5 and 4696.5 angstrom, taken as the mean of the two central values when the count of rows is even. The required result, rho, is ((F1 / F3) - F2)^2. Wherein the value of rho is 0.10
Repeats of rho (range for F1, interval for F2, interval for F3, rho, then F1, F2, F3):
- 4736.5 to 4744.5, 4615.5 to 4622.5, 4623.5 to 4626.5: 0.05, 0.801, 0.83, 0.77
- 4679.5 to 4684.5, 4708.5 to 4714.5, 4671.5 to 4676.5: 0.07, 0.752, 0.82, 0.70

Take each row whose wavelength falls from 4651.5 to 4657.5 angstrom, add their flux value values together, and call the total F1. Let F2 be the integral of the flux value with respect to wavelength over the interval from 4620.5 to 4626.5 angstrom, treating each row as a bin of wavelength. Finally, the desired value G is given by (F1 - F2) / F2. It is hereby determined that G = -0.04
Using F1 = 4.54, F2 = 4.7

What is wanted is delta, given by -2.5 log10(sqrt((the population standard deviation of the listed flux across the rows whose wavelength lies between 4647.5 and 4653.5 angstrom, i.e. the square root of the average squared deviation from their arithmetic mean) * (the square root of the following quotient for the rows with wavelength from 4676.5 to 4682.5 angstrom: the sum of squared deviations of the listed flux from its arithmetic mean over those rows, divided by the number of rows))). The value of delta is 3.67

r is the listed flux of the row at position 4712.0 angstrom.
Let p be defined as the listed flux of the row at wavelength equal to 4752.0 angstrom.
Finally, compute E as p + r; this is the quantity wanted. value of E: 1.62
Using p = 0.8072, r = 0.8108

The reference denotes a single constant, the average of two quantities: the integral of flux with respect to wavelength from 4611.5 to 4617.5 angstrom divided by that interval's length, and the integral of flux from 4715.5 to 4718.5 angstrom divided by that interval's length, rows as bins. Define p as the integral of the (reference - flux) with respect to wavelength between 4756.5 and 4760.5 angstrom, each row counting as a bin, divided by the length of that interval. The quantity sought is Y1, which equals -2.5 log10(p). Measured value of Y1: 3.9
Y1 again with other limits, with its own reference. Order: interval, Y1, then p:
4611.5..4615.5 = 4.2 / 0.020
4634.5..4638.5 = 3.8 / 0.030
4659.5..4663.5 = 2.4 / 0.113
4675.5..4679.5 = 2.6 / 0.089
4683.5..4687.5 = 3.4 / 0.045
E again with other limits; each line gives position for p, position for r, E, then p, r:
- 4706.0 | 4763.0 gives 1.52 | 0.7257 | 0.7944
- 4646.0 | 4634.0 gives 1.48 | 0.7715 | 0.7084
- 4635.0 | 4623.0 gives 1.59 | 0.7878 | 0.7984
